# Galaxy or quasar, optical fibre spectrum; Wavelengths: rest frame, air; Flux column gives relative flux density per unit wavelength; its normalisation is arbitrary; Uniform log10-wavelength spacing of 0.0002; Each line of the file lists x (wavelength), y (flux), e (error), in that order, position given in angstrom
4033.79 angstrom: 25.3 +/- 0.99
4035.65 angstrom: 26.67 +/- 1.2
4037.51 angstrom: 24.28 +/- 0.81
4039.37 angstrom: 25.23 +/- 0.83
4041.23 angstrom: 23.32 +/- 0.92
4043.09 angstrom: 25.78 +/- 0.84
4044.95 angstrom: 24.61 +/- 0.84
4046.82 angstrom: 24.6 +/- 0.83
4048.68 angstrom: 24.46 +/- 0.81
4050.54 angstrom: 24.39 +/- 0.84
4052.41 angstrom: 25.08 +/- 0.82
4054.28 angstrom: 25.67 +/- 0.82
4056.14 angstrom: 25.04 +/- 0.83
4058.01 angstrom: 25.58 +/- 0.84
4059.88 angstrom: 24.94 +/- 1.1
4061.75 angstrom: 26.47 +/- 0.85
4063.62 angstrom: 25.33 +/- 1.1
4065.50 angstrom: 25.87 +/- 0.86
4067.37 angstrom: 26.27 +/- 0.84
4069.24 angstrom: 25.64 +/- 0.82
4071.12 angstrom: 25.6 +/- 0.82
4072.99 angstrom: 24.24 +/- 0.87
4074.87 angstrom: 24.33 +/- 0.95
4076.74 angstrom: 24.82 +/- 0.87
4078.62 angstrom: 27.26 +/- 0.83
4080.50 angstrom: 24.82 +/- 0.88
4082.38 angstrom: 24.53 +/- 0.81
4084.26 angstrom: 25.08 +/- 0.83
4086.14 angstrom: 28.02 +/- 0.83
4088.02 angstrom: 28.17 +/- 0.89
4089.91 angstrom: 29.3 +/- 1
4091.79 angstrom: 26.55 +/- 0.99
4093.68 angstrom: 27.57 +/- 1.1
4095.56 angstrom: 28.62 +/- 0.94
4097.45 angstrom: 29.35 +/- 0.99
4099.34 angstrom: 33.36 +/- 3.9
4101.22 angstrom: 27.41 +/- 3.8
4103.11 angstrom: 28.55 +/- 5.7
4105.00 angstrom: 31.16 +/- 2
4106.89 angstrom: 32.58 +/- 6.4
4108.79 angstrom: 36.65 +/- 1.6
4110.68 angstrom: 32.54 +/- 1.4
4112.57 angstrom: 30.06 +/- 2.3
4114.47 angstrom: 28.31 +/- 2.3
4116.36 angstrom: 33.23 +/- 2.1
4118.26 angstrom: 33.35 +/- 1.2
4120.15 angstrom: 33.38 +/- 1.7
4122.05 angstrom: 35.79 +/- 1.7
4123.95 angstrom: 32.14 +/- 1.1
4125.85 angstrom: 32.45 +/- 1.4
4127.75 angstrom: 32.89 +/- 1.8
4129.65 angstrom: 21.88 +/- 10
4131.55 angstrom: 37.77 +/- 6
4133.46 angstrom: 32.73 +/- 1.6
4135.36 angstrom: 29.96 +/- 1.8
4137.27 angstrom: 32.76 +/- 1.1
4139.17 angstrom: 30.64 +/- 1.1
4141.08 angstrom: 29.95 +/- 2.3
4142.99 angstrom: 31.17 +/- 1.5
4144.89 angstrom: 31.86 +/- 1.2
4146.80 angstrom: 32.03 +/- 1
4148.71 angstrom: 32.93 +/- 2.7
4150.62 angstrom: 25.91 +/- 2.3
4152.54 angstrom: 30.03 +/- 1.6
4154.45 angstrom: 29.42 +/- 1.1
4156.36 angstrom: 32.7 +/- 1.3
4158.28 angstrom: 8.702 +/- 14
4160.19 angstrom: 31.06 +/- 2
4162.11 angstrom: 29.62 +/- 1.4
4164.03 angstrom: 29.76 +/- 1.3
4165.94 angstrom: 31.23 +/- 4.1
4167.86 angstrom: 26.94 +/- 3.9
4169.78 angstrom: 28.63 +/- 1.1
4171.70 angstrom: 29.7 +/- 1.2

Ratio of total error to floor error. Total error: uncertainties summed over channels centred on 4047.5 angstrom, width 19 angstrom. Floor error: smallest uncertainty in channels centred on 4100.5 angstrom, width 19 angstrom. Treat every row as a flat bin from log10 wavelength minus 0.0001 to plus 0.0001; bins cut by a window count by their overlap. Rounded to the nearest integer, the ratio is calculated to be 9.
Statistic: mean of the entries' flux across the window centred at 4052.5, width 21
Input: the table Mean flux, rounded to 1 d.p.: 25.1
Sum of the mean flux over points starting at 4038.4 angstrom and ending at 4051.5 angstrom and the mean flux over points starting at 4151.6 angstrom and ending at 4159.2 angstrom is 50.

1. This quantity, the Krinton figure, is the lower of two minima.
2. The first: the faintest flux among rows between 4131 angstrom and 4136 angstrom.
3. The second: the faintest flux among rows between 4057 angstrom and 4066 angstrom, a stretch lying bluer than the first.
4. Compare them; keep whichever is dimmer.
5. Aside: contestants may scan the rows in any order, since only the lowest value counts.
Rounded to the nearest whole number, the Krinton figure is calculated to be 25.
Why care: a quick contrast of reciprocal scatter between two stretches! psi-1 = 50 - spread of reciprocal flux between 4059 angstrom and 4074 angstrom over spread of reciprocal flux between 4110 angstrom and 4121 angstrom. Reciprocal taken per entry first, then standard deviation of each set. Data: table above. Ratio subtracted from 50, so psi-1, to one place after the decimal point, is 49.5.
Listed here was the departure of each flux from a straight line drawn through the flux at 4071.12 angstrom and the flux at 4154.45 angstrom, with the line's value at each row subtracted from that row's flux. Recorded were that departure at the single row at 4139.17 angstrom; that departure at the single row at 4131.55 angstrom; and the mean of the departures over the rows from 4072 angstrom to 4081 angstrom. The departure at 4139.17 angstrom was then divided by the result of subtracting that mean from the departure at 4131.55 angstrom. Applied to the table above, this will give 0.19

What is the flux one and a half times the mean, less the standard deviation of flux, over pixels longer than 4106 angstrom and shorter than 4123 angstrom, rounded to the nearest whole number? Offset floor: 47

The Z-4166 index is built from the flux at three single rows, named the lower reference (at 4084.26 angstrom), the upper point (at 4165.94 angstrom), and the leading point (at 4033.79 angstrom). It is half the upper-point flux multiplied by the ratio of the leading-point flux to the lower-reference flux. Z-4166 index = 15.8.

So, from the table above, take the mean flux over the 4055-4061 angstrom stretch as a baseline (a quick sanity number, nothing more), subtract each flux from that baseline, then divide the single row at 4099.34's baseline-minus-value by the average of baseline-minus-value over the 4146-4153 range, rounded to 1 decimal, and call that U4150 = 1.6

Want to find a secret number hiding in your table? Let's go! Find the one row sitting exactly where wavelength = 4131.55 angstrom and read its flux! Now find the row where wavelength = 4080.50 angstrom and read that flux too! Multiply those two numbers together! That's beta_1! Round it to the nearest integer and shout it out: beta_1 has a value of 937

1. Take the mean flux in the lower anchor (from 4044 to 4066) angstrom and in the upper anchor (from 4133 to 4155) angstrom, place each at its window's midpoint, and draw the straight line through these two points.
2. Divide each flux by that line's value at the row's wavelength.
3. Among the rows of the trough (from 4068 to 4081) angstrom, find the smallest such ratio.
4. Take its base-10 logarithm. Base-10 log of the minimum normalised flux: -0.036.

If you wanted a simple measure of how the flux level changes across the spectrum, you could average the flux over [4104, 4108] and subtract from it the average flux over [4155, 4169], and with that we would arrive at 4.7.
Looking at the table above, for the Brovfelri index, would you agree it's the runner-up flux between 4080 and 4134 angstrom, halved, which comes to 18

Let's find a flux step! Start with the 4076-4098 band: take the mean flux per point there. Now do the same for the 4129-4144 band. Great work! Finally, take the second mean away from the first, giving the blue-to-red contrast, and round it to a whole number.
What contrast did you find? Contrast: -4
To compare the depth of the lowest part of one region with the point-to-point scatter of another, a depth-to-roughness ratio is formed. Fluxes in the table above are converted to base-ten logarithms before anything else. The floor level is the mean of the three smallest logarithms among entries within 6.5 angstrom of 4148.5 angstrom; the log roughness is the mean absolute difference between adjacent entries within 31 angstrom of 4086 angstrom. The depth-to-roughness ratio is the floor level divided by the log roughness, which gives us 56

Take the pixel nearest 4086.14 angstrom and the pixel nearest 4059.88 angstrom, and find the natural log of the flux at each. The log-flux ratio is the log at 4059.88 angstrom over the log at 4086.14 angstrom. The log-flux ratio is 0.97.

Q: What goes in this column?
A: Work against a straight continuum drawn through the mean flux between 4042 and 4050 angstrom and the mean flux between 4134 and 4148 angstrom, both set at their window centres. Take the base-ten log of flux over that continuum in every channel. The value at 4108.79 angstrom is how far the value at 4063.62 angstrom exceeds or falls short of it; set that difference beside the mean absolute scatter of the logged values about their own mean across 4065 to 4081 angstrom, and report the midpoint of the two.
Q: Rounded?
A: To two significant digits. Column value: -0.048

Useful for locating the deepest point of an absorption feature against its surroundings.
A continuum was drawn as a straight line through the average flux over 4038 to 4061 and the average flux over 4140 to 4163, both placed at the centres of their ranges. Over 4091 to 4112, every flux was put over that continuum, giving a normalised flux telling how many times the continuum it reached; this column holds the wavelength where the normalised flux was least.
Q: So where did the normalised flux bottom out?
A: 4091.79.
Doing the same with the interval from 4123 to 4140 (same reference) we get 4129.65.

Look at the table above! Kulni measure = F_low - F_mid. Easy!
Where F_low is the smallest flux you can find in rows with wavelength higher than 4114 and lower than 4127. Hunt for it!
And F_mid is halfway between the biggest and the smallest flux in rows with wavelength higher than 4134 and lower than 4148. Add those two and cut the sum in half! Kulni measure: -3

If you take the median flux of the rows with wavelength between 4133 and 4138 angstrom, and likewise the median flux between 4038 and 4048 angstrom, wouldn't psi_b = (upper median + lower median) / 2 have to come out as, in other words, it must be 28.7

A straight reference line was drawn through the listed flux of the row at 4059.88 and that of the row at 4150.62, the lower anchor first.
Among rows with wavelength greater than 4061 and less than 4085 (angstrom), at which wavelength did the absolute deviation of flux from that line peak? 4078.62 angstrom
